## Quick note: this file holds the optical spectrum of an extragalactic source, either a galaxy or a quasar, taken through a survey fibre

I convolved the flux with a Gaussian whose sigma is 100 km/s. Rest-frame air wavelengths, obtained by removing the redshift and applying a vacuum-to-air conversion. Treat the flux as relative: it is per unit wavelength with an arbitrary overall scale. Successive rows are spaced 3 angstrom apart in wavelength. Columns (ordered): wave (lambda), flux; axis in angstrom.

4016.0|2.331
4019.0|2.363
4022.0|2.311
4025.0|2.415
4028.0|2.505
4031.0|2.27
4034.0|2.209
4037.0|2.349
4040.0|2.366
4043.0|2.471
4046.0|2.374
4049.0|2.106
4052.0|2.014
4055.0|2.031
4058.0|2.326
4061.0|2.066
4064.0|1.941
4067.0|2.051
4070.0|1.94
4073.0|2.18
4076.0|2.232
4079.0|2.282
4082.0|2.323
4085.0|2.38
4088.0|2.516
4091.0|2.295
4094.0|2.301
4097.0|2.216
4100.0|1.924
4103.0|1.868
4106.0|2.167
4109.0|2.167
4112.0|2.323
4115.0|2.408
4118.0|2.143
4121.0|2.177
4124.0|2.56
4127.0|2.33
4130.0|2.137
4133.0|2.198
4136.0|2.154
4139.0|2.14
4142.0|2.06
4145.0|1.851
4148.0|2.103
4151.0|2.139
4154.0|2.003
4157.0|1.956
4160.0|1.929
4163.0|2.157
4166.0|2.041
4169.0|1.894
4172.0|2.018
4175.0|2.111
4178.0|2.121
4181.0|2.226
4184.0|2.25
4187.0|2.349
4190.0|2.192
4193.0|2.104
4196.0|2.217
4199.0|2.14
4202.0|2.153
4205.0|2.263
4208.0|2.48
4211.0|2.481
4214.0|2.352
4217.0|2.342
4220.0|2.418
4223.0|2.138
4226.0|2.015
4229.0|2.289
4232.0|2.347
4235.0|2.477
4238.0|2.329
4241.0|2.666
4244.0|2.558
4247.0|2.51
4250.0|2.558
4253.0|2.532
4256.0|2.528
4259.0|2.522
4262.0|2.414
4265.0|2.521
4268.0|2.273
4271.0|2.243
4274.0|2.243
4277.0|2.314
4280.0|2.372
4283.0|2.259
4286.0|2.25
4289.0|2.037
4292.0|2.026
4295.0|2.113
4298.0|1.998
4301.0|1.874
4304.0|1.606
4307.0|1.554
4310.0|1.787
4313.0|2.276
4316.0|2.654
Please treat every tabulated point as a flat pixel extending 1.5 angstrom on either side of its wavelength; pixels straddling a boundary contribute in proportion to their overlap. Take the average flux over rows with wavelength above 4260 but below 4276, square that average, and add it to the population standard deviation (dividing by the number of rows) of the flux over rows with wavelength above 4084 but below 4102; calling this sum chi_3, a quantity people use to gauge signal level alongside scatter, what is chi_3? 5.7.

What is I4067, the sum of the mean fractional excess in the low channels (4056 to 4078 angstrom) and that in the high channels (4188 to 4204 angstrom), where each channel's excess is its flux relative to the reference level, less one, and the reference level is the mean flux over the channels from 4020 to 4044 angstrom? -0.19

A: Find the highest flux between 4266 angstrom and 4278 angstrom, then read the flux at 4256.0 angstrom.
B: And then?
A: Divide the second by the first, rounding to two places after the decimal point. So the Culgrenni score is 1.09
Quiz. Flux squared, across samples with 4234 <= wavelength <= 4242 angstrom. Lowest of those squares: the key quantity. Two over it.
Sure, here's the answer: 0.37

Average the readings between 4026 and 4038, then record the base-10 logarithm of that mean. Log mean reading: 0.368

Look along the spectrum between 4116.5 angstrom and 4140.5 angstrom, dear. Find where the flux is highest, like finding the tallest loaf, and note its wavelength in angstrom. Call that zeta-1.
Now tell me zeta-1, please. 4124.0 angstrom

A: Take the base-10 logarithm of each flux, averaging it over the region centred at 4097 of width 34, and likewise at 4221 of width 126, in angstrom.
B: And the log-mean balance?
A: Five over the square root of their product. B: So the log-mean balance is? 14.2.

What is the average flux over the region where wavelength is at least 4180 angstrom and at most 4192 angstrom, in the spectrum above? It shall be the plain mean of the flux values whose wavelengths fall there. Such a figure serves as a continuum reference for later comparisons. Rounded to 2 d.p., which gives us 2.25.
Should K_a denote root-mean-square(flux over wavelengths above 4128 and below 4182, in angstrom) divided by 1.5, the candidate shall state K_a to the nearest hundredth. 1.38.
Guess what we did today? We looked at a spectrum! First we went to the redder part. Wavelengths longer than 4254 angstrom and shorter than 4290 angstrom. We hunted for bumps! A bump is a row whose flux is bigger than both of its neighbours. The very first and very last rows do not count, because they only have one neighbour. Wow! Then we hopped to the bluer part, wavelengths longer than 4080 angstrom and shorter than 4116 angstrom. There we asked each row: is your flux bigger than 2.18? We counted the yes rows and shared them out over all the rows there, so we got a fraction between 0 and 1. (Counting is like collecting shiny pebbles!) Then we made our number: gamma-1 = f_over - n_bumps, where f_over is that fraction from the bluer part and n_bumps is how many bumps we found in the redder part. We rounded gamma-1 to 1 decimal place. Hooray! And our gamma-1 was -1.3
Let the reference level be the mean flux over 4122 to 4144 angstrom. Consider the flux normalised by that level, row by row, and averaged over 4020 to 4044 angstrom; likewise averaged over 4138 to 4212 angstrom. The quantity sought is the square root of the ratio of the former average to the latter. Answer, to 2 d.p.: 1.05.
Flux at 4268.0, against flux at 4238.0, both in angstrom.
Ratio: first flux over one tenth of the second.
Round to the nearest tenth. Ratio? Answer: 9.8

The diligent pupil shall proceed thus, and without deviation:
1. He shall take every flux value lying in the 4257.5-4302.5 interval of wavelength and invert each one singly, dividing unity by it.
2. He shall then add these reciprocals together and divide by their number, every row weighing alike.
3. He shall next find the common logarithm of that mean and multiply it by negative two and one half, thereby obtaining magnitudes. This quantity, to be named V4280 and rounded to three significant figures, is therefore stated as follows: 0.863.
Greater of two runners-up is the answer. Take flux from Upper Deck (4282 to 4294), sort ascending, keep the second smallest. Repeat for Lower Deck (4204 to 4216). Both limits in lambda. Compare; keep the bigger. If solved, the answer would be 2.35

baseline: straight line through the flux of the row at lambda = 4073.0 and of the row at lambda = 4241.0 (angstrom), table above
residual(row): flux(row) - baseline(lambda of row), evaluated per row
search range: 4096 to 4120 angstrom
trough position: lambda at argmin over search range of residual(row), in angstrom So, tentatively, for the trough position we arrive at 4103.0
